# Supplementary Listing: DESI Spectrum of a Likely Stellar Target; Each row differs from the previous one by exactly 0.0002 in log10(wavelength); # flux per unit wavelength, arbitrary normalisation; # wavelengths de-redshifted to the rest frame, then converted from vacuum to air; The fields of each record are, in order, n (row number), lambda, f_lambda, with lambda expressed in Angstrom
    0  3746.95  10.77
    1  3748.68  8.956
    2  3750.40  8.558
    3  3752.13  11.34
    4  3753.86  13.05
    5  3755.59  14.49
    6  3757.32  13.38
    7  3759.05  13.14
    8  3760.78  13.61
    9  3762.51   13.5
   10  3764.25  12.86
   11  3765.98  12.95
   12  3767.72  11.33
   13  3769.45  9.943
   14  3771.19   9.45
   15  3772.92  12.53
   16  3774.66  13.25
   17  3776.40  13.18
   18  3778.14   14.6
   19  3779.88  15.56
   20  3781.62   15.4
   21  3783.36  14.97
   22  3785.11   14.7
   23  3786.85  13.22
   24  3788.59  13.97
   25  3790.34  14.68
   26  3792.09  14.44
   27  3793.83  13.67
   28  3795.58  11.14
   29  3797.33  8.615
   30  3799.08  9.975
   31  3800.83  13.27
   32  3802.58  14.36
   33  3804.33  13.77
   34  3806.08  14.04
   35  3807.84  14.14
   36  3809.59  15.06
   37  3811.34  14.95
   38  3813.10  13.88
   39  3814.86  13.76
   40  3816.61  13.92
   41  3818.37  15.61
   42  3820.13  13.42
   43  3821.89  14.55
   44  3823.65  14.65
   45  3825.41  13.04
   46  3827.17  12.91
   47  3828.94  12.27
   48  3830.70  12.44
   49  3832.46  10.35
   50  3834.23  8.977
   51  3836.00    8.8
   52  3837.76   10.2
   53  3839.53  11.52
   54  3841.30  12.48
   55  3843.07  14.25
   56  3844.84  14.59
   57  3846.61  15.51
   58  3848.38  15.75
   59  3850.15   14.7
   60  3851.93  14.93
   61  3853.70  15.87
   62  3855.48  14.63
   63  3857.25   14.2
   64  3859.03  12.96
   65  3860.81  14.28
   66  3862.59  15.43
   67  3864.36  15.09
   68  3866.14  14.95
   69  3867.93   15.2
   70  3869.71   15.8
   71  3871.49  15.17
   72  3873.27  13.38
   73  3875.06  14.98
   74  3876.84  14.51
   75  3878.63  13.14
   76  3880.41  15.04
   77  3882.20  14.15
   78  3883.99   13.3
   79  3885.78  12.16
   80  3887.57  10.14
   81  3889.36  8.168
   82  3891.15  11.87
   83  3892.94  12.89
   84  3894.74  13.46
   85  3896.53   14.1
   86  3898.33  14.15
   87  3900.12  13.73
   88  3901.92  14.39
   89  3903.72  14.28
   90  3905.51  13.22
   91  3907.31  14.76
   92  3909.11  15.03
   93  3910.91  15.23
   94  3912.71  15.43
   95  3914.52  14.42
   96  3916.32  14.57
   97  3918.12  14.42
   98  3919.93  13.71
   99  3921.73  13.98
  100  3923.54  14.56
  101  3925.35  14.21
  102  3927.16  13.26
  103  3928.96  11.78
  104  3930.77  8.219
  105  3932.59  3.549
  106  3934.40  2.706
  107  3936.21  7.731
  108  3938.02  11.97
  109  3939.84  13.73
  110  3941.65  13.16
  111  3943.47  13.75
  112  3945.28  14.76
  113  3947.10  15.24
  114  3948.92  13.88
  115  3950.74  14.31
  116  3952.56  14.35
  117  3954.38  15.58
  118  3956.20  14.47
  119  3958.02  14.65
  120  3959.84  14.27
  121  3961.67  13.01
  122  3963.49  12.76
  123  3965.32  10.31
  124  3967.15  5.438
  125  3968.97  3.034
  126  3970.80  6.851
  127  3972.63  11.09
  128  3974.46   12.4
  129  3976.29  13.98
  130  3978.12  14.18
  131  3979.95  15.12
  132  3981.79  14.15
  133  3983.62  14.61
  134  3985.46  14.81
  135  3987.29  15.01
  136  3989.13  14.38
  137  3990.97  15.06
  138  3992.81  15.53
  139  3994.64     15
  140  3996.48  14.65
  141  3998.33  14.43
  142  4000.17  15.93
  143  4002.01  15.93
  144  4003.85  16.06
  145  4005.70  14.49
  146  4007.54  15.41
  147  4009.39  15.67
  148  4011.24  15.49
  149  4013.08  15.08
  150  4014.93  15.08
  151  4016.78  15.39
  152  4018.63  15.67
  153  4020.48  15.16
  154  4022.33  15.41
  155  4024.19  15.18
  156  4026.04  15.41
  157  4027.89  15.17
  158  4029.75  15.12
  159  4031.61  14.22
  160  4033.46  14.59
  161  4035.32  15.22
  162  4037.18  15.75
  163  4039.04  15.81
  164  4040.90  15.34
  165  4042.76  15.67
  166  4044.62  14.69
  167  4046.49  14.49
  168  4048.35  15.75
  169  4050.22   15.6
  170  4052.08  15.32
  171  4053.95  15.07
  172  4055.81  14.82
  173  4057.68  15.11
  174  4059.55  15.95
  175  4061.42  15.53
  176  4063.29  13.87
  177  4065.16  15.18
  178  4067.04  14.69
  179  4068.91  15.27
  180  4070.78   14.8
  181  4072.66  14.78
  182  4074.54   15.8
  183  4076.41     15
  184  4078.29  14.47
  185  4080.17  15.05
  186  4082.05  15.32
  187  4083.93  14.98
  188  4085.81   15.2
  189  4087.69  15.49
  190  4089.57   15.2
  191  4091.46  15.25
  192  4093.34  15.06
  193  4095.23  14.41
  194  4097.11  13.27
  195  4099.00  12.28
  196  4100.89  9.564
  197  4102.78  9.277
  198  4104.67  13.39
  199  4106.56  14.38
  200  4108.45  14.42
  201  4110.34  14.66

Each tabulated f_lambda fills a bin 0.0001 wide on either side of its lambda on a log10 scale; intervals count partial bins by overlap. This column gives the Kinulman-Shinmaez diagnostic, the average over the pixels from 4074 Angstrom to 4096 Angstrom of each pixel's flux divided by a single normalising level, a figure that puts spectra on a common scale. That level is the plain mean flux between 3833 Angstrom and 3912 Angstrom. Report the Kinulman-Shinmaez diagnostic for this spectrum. 1.11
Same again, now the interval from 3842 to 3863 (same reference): 1.08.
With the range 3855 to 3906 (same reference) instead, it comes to 1.01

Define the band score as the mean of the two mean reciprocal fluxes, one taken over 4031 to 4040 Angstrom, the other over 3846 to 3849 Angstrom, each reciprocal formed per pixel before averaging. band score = 0.065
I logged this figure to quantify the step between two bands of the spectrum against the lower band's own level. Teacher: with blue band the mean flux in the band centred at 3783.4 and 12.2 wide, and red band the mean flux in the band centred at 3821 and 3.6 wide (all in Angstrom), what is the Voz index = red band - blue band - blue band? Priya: -15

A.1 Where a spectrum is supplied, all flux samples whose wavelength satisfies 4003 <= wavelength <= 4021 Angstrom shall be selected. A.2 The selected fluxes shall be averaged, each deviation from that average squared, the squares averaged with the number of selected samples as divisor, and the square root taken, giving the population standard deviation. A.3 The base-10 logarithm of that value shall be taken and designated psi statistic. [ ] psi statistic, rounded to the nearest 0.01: -0.39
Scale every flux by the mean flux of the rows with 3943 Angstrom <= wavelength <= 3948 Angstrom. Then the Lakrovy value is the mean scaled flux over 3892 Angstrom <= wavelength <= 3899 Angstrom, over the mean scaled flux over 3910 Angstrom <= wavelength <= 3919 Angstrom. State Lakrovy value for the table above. 0.92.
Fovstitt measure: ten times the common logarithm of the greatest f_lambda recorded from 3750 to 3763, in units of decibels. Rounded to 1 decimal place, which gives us 11.6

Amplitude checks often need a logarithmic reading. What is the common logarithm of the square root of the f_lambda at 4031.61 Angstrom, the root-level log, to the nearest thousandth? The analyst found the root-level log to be 0.576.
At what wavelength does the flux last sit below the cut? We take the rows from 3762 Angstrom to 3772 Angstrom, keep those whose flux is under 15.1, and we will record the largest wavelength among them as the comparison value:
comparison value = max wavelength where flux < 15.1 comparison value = 3771.19 Angstrom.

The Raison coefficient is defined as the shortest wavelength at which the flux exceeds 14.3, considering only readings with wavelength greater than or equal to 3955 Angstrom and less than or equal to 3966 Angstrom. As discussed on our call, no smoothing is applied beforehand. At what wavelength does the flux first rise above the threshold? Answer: 3956.20 Angstrom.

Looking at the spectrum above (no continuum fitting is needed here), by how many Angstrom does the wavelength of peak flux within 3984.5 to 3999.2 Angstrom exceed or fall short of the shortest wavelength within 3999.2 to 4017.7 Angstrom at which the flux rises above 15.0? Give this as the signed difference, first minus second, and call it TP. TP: -7.4 Angstrom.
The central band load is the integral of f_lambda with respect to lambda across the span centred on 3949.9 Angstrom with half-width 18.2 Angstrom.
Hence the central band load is 436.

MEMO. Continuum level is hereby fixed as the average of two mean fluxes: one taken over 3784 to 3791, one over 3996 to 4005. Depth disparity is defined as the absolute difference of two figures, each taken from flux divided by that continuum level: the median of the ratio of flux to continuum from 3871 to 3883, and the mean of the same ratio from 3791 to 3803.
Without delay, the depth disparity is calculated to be 0.16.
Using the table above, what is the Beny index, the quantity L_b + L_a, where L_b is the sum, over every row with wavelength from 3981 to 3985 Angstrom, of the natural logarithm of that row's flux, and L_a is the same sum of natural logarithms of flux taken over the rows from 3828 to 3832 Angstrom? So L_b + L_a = 10.4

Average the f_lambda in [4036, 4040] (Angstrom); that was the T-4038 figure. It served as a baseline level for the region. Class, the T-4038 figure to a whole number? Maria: 16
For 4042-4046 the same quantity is 15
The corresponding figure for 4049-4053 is 15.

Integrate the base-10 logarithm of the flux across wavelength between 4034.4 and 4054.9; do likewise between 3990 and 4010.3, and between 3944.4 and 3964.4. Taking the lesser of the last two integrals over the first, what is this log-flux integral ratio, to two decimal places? 0.95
